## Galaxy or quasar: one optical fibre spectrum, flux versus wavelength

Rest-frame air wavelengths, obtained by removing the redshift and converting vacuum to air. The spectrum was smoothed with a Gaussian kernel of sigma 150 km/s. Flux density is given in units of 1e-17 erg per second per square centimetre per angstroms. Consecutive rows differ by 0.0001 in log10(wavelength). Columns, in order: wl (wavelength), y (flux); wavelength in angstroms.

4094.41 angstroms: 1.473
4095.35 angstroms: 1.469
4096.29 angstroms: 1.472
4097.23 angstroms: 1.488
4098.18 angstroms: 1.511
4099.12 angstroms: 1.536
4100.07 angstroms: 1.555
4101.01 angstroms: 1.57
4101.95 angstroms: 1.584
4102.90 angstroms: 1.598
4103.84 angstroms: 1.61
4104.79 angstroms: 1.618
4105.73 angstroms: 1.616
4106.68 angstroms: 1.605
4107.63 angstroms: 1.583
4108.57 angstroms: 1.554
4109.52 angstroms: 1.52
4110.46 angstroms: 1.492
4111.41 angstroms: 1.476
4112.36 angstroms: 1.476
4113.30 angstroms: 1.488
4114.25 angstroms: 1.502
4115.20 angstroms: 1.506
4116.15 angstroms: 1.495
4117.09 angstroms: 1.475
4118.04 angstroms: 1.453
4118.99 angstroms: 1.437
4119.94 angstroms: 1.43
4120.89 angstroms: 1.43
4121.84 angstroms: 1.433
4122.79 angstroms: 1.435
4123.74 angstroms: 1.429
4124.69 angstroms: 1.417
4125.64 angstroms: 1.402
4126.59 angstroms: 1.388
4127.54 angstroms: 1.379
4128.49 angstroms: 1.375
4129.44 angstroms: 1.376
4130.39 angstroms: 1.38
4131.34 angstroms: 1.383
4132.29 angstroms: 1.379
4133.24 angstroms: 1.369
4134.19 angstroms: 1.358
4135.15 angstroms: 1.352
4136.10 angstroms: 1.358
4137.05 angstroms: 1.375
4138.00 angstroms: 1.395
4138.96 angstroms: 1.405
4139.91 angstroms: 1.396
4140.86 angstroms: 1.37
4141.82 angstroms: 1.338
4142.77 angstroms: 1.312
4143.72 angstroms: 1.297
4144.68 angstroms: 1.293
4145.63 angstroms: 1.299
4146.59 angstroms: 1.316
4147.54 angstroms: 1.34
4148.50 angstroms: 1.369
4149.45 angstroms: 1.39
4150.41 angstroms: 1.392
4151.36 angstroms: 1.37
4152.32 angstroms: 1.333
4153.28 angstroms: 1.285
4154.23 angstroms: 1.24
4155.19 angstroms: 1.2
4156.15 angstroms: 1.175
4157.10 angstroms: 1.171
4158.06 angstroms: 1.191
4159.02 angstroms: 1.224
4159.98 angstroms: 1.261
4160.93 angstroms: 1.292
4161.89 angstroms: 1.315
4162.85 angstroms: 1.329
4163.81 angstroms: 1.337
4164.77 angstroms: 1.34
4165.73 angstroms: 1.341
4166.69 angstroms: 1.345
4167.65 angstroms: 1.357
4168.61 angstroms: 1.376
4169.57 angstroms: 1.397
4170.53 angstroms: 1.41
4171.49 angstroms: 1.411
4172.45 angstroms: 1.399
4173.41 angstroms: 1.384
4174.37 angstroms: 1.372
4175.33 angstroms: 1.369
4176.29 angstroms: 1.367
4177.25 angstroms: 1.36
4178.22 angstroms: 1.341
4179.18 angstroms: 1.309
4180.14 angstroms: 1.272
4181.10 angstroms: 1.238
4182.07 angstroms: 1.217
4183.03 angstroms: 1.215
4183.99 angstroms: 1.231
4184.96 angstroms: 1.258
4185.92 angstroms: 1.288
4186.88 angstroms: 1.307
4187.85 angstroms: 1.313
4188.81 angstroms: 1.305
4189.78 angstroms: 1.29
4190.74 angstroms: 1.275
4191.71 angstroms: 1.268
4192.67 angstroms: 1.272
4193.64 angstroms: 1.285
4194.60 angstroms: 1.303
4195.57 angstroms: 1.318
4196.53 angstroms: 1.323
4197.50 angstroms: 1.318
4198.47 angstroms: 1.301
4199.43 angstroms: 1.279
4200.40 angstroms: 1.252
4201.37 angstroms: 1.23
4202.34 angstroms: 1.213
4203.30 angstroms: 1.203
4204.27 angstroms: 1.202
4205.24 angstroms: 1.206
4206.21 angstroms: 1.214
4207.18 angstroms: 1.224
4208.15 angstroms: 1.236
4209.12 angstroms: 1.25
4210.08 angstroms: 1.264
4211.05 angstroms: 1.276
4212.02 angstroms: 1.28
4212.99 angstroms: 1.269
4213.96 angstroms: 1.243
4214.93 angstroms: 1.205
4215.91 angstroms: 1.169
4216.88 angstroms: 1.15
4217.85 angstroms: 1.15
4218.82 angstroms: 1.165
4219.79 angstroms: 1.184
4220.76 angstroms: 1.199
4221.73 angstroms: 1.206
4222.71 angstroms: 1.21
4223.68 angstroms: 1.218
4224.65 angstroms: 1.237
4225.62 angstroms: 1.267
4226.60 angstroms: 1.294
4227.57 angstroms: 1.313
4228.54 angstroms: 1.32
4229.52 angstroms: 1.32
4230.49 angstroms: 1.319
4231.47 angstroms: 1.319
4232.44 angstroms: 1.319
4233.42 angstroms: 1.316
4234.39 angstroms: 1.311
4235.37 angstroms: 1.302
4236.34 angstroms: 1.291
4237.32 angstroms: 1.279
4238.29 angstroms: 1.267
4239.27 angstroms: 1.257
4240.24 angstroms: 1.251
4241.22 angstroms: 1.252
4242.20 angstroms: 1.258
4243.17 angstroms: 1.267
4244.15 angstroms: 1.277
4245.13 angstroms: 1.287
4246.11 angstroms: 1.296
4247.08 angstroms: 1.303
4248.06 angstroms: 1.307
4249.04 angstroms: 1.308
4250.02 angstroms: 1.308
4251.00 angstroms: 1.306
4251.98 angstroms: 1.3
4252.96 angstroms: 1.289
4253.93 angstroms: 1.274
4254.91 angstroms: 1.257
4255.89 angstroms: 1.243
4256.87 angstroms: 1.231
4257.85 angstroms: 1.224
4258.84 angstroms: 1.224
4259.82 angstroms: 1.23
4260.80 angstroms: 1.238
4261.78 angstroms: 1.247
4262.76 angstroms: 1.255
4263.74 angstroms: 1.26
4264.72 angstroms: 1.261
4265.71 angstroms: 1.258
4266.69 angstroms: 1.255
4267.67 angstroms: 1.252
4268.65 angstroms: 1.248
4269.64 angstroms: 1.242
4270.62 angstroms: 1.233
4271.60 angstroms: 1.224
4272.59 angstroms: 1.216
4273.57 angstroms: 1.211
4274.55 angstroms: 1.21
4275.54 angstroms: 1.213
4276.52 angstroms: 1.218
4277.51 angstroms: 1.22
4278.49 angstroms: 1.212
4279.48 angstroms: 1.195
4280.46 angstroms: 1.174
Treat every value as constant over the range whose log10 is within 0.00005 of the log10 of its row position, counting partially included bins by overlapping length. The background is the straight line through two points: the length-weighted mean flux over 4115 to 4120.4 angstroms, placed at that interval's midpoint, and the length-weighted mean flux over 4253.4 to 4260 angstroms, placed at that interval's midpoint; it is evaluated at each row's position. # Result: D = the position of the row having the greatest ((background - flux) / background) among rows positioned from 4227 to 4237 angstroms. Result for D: 4236.34 angstroms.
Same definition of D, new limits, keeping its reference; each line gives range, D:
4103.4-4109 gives 4108.57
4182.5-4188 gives 4183.03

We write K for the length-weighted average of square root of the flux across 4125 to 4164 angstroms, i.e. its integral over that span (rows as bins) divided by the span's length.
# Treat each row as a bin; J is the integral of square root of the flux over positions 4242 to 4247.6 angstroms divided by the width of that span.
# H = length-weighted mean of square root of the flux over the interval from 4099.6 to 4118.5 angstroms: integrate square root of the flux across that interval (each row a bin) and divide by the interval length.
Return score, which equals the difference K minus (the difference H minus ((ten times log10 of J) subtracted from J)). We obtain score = 0.50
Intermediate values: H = 1.241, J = 1.13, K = 1.15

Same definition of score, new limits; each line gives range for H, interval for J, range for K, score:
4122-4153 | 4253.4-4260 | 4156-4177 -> 0.63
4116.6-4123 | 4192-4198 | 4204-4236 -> 0.48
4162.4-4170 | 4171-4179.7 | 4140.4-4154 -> 0.48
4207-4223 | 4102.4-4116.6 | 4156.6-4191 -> 0.35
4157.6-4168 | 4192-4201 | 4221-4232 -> 0.57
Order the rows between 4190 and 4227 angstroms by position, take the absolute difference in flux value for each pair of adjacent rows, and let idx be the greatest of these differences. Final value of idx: 0.038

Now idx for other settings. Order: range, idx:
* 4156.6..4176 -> 0.037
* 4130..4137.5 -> 0.017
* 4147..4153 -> 0.037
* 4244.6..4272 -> 0.017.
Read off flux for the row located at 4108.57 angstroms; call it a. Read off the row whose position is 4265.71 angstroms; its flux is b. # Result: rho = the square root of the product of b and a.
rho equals 1.40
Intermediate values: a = 1.554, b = 1.258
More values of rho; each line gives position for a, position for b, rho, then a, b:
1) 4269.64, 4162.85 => 1.28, 1.242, 1.329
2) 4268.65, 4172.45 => 1.32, 1.248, 1.399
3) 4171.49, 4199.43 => 1.34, 1.411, 1.279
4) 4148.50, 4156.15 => 1.27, 1.369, 1.175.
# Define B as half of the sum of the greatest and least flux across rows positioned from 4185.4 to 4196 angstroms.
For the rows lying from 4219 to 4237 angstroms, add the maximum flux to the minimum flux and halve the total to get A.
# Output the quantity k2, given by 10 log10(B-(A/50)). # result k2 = 1.03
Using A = 1.25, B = 1.29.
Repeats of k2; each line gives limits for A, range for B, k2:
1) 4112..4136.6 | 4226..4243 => 0.99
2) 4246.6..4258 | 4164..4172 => 1.30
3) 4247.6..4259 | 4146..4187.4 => 1.02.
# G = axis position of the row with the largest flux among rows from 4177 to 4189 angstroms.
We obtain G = 4177.25 angstroms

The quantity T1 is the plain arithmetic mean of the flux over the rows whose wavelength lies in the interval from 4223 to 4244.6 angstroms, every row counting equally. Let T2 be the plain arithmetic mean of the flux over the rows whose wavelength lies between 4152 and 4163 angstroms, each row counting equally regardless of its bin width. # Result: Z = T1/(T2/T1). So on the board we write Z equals 1.32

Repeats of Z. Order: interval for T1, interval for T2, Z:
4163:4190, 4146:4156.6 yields 1.34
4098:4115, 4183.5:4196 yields 1.87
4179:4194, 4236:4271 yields 1.28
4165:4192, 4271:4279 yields 1.44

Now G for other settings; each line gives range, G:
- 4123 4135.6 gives 4123.74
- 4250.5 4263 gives 4251.00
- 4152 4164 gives 4163.81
